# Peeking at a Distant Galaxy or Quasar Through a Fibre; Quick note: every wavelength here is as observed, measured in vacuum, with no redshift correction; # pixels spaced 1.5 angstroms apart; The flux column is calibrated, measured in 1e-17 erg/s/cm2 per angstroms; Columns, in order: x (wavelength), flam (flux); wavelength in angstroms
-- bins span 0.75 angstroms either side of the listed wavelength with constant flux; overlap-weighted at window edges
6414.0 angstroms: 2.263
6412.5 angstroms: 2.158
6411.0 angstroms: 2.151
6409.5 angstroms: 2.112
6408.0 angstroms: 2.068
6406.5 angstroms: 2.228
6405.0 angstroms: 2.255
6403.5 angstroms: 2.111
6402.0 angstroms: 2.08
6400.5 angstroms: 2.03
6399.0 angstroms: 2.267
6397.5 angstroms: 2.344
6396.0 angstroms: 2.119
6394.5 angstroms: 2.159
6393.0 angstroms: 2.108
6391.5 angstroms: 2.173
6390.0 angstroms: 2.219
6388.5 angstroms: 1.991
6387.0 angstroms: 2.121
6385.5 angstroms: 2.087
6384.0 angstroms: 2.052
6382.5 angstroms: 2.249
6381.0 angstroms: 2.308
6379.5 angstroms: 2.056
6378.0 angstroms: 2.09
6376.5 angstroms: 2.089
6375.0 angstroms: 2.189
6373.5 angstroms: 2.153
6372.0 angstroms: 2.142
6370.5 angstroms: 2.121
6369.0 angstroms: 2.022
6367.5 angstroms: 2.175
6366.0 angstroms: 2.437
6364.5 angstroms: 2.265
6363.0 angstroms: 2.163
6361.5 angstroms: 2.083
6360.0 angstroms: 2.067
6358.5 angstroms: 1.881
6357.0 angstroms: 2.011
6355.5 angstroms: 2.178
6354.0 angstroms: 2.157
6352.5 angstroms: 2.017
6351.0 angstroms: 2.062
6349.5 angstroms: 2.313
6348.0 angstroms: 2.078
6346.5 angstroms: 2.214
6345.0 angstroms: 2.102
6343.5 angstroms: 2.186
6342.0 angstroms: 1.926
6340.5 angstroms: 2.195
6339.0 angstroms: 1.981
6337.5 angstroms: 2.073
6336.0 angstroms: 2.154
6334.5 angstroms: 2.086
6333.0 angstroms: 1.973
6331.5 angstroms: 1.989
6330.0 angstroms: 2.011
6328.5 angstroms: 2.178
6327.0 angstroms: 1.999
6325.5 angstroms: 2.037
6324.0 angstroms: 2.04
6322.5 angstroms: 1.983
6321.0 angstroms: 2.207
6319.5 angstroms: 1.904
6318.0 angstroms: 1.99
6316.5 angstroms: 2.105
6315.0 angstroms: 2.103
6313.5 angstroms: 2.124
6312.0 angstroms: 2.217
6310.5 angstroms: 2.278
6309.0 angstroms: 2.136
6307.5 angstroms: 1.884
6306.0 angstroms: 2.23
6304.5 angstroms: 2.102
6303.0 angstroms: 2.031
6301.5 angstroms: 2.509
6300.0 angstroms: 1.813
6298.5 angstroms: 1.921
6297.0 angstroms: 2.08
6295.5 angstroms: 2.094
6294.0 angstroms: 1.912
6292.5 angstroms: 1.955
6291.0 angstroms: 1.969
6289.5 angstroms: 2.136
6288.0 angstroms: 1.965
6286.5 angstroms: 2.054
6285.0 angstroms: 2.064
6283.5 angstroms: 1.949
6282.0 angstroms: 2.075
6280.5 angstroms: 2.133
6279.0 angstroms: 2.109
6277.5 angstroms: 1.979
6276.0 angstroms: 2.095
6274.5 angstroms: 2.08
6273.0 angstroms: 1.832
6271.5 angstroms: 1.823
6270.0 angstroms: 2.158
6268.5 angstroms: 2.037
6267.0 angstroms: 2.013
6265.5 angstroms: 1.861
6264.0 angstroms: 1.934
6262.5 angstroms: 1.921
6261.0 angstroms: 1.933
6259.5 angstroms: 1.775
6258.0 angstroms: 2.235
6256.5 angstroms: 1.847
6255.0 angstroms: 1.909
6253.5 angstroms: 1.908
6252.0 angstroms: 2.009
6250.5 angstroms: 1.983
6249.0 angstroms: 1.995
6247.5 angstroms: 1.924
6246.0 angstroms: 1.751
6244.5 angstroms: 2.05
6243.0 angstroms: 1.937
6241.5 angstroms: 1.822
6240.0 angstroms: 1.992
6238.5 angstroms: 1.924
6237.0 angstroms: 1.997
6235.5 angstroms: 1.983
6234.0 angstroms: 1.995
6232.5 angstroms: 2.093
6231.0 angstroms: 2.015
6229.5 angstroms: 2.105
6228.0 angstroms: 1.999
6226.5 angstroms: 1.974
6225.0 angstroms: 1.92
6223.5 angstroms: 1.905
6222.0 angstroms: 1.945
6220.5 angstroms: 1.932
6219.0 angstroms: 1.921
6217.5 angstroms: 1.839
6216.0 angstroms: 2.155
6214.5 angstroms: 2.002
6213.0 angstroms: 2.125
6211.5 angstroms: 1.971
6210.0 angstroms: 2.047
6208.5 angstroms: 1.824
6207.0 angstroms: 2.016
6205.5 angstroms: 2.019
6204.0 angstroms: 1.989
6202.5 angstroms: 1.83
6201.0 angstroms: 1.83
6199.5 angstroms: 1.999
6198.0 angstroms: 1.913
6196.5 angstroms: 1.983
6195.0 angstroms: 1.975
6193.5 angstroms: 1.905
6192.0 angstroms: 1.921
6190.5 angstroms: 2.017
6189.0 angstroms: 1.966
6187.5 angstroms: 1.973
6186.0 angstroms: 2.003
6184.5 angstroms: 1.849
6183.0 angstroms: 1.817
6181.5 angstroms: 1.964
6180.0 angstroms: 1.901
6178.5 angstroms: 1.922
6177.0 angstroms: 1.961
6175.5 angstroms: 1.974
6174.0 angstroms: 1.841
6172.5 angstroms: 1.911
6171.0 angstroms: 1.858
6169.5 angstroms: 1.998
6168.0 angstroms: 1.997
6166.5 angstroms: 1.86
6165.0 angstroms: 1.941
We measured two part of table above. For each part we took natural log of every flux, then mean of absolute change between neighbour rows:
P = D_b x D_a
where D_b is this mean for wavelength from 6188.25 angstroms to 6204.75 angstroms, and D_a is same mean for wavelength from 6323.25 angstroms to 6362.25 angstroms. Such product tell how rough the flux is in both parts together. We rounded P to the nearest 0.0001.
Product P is 0.0022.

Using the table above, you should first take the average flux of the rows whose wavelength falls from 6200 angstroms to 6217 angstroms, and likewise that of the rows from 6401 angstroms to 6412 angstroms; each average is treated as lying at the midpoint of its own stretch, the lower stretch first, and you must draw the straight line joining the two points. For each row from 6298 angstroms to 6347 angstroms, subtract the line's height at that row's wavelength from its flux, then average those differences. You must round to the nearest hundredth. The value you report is 0.01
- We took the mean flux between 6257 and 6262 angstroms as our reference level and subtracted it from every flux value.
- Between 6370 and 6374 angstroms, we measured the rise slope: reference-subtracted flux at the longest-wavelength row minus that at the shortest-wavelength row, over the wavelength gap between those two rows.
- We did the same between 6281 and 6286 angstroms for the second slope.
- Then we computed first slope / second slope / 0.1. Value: -29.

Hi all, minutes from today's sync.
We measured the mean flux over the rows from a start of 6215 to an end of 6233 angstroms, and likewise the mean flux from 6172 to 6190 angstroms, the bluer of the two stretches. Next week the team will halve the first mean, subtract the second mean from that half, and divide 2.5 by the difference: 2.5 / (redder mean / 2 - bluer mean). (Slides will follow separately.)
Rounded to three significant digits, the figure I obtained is -2.68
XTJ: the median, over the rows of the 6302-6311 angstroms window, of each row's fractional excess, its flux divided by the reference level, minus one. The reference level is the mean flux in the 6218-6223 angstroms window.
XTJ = 0.10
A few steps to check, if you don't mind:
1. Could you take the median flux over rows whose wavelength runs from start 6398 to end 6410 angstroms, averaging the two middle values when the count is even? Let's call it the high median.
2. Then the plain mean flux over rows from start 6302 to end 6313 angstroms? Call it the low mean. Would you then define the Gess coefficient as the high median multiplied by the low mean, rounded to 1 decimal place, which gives 4.5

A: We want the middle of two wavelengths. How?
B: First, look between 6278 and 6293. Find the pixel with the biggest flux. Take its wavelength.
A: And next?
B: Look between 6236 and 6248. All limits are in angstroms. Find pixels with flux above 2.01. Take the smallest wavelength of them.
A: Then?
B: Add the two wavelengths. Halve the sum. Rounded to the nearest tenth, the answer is 6267.0 angstroms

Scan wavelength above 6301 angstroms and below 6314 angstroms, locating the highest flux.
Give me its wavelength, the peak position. 6301.5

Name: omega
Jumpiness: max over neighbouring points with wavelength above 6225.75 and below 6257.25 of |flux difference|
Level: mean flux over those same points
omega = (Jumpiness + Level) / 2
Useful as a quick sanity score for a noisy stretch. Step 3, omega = 1.13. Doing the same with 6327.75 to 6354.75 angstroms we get 1.18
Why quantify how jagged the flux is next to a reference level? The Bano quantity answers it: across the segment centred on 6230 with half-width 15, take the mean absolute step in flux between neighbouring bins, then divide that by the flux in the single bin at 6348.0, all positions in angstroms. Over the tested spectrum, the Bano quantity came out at 0.038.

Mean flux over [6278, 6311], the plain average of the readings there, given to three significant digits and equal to 2.06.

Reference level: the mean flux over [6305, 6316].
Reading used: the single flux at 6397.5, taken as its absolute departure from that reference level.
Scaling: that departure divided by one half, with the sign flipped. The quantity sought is -0.41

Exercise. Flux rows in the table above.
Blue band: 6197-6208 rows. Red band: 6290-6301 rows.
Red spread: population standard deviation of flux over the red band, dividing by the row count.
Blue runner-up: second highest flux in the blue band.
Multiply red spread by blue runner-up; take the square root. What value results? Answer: 0.428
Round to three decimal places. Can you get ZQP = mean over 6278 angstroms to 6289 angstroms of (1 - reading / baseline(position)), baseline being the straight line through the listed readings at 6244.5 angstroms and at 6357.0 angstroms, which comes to -0.007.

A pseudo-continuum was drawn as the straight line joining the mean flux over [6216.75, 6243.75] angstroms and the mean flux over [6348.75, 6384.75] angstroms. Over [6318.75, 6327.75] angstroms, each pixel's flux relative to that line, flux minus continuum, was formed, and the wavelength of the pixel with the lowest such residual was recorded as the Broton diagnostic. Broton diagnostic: 6319.5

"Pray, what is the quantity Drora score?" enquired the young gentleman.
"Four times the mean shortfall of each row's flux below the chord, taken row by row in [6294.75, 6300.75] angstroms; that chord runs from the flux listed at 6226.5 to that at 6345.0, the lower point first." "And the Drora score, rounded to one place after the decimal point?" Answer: 0.3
